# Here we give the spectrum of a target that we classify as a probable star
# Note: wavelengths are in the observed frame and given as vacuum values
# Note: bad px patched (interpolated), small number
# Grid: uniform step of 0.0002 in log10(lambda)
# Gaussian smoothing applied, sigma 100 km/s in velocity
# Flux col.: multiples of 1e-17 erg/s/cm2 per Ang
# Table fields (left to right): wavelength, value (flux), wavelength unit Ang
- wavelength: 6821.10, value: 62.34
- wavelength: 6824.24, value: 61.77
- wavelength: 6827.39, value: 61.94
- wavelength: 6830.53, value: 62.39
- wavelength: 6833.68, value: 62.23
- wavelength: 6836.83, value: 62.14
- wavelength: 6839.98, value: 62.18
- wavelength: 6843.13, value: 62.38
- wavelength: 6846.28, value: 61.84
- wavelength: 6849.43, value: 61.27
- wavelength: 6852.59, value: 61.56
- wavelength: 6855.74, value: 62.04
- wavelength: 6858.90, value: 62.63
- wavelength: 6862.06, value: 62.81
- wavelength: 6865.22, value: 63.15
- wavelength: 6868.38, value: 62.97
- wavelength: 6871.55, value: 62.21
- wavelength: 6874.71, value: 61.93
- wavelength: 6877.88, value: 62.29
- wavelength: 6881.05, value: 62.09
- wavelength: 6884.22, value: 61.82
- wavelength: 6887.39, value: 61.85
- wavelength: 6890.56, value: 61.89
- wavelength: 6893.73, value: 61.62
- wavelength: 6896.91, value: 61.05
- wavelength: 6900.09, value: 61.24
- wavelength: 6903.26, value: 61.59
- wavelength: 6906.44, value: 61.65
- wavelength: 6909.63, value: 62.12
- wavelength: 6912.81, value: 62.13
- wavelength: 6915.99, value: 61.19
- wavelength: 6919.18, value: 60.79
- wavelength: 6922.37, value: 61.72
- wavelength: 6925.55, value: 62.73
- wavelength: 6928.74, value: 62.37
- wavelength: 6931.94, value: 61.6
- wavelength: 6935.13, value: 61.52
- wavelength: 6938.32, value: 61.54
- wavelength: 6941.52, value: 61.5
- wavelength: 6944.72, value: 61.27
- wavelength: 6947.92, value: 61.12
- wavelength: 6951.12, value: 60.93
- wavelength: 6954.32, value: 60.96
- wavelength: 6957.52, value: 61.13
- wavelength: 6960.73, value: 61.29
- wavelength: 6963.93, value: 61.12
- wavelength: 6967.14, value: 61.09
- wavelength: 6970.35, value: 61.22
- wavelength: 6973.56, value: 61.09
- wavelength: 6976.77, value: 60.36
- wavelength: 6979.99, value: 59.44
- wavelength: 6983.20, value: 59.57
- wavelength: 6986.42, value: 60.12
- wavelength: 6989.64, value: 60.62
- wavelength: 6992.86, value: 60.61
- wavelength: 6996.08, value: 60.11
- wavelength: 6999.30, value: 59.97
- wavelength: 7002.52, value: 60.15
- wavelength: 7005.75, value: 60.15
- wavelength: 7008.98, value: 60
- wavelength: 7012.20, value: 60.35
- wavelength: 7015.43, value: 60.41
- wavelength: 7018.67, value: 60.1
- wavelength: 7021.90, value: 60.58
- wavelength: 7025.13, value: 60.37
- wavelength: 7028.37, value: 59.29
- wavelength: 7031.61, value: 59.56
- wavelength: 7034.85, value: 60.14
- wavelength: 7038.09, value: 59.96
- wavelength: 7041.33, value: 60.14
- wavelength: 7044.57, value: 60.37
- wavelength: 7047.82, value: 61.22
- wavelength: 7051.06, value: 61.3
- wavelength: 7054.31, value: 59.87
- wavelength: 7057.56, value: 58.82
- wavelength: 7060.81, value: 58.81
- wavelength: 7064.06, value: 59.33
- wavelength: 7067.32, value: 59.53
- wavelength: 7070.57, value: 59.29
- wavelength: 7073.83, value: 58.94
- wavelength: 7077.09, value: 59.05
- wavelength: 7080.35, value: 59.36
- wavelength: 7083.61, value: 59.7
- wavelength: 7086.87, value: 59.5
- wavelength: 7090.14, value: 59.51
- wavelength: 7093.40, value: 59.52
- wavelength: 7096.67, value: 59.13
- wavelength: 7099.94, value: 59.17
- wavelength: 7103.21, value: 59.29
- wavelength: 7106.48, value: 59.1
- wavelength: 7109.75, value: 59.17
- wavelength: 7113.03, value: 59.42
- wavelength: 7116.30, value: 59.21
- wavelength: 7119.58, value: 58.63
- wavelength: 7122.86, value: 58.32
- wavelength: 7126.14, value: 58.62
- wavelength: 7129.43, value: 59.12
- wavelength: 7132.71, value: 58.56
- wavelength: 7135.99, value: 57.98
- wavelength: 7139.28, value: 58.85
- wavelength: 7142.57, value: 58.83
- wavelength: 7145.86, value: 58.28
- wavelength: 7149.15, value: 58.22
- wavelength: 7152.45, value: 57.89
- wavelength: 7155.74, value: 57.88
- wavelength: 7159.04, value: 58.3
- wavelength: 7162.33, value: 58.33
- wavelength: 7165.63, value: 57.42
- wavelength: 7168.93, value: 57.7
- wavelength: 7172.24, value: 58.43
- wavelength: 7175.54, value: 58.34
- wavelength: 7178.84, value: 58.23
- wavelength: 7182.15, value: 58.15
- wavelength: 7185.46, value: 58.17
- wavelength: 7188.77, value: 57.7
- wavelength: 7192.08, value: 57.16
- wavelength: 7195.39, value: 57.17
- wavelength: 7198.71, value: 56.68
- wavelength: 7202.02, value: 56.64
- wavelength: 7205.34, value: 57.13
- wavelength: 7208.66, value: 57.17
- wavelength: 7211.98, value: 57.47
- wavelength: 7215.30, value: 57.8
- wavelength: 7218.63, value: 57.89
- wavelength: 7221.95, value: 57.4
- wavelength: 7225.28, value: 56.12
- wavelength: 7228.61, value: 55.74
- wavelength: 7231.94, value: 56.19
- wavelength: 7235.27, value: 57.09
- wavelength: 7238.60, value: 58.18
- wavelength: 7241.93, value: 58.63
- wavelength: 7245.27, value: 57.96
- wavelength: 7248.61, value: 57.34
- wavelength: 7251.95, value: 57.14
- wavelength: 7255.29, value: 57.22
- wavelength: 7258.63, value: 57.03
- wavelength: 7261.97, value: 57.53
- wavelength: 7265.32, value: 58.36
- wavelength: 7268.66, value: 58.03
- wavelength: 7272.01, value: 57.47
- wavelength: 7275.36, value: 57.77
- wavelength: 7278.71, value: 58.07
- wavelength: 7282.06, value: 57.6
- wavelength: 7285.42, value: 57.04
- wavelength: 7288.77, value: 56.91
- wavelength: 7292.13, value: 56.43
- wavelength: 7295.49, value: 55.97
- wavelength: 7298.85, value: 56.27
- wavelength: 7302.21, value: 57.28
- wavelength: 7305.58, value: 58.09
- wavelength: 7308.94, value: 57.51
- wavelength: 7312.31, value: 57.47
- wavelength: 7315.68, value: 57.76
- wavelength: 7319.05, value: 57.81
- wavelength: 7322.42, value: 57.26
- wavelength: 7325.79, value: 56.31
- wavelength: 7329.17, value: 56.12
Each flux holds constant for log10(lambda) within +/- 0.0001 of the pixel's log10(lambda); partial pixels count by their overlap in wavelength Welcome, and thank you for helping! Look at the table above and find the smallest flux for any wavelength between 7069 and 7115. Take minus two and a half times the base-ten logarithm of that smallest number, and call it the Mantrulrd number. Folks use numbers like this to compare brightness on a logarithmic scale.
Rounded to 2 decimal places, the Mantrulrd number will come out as -4.43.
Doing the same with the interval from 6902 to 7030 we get -4.43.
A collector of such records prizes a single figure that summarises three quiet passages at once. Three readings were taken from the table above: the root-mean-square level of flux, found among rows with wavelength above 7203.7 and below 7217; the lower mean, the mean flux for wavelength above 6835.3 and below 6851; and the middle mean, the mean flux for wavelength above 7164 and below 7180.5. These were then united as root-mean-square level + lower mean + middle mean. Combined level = 177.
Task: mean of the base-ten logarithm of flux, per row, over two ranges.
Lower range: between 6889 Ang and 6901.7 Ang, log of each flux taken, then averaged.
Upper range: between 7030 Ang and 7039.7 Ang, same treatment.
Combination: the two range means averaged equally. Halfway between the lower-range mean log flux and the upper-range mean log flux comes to 1.78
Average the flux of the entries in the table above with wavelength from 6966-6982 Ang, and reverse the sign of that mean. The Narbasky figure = -60.6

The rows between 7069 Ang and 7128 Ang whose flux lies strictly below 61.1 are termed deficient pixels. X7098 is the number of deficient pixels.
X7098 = 18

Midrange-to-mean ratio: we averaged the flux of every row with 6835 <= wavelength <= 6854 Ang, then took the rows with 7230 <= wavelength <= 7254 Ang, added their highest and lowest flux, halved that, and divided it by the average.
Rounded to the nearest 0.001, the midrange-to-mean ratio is 0.928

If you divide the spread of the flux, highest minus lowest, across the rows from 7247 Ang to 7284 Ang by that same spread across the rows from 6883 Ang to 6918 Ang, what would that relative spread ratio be 1.23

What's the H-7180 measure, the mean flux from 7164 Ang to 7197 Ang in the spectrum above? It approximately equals 57.8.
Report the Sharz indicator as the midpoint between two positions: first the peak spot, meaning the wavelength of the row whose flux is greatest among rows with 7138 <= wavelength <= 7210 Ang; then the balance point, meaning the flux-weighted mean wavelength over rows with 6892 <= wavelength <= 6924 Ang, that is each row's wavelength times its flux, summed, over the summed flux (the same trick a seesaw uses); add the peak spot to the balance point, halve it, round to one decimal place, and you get 7023.7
